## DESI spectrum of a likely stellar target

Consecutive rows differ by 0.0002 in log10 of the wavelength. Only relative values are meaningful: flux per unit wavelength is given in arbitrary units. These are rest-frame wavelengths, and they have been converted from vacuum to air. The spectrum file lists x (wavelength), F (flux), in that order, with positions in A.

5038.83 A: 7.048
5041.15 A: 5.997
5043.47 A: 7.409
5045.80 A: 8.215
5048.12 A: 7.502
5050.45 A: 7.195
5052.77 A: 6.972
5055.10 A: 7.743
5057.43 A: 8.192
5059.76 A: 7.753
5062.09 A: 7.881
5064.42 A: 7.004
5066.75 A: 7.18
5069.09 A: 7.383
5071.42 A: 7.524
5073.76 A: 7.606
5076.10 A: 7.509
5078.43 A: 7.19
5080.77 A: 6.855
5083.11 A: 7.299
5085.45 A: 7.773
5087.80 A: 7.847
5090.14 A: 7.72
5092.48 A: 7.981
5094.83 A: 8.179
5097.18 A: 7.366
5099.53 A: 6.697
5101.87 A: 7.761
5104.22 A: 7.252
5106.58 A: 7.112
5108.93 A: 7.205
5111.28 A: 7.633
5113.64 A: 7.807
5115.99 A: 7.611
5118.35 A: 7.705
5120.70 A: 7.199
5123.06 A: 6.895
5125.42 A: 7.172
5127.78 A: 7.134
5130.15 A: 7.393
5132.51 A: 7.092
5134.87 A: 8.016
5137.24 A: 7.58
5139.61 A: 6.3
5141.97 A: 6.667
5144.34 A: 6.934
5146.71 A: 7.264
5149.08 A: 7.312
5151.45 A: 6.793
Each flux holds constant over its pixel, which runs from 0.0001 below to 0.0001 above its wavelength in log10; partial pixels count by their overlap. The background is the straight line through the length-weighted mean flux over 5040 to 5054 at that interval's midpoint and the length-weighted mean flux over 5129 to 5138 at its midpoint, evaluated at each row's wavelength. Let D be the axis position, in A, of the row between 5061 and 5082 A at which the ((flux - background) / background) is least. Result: 5080.77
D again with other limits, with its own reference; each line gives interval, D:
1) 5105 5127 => 5123.06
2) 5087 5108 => 5099.53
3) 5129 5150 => 5139.61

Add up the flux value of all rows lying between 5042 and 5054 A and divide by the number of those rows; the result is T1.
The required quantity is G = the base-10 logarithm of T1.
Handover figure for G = 0.873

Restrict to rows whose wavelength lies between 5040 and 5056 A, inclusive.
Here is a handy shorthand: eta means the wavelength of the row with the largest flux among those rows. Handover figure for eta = 5045.80 A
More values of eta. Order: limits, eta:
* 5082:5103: 5094.83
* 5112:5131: 5113.64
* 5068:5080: 5073.76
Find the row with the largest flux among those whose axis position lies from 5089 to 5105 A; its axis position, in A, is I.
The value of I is 5094.83 A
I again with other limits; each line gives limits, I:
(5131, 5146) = 5134.87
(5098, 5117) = 5113.64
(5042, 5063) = 5045.80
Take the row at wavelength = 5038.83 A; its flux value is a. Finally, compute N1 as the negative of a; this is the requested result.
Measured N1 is -7.0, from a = 7.048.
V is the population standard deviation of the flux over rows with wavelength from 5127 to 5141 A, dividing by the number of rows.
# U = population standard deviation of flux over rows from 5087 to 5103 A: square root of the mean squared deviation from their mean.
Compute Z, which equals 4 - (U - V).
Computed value 4.07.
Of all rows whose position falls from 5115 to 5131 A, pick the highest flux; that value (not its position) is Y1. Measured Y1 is 7.705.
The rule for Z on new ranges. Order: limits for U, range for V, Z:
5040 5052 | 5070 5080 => 3.44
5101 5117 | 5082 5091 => 3.95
